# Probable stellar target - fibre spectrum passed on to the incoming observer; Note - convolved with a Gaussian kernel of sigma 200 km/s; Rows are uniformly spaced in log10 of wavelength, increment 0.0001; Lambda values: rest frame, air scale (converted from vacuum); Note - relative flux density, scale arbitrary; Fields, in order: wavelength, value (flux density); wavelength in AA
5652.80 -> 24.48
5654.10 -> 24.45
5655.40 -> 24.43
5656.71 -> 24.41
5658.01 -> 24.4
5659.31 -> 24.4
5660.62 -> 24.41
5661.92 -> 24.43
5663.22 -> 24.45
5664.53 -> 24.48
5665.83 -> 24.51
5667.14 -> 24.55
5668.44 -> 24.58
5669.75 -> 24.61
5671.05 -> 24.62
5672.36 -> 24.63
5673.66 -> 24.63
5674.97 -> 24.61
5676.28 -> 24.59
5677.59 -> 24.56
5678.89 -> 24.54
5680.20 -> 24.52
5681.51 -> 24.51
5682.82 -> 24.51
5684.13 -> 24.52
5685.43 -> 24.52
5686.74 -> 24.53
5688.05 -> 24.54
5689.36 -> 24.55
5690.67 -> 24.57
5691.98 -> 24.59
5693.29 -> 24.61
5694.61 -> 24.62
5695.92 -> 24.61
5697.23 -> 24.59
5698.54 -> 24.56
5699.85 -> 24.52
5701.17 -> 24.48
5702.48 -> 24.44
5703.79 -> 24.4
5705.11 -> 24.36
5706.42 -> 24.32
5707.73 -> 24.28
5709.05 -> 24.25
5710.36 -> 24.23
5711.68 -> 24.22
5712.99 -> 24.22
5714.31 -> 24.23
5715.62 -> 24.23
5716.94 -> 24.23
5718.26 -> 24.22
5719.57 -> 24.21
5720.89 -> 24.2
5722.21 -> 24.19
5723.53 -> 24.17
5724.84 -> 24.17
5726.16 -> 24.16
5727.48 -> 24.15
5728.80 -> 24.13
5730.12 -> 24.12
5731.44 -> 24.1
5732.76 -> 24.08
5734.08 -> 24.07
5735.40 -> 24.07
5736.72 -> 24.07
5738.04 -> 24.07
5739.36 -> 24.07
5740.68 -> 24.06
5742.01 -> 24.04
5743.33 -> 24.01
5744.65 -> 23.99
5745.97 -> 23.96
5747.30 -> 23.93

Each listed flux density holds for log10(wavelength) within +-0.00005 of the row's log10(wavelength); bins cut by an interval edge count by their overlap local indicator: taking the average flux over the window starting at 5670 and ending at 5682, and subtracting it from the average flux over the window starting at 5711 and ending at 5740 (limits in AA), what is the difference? -0.43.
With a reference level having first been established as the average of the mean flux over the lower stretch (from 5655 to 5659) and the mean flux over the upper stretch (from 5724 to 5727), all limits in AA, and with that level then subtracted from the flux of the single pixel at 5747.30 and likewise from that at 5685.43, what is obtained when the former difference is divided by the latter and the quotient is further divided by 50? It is -0.03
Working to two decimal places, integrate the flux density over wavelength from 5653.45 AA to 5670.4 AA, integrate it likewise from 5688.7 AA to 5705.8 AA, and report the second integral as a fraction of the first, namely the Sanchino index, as 1.01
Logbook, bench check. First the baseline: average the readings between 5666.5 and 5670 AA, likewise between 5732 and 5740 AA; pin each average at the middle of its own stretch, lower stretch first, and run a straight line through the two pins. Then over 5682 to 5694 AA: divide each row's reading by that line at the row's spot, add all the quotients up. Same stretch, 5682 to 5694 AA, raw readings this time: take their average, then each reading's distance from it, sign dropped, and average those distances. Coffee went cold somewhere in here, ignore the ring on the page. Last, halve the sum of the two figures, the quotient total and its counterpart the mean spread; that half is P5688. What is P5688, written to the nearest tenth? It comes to 4.5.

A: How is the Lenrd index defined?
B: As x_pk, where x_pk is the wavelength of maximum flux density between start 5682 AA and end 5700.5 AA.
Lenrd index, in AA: 5694.61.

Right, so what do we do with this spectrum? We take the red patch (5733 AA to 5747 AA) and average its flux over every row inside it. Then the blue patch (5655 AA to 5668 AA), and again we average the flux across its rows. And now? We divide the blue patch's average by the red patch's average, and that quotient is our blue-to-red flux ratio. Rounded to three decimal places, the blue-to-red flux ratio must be 1.017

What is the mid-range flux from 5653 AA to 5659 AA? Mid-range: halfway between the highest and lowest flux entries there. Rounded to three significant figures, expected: 24.4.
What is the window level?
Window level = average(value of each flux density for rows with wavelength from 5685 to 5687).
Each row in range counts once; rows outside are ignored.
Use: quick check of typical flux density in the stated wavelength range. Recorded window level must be 24.5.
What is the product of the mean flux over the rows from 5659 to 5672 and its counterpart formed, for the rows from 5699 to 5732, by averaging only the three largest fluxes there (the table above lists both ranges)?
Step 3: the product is 600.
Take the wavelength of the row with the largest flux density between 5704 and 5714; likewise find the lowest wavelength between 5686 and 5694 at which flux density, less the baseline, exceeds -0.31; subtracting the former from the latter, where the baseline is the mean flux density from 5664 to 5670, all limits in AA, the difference -18.4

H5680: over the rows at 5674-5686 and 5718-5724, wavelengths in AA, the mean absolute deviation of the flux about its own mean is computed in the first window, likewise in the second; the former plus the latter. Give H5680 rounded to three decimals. 0.044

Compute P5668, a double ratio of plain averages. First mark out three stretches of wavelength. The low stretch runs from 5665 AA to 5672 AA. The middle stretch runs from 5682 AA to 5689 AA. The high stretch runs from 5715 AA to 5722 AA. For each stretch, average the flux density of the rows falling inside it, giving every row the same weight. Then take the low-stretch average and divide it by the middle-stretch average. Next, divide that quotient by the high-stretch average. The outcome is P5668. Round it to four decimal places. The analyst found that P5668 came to 0.0414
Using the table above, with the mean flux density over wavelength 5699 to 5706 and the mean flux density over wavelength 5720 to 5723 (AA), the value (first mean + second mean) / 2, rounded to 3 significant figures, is 24.3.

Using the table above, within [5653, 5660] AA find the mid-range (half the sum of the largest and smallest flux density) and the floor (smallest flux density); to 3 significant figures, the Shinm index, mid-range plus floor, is 48.8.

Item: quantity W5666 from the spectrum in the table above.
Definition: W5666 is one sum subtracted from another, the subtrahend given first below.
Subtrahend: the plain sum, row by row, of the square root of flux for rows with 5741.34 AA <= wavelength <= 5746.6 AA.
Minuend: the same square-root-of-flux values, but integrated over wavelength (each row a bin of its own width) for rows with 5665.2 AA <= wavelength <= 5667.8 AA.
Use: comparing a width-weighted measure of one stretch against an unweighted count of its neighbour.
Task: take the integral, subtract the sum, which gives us -7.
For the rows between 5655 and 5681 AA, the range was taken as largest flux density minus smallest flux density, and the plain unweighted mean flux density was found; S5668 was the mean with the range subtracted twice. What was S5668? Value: 24.1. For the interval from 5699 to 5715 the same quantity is 23.7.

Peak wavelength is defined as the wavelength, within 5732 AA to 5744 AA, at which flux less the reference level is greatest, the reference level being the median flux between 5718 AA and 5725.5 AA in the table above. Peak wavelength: 5732.76 AA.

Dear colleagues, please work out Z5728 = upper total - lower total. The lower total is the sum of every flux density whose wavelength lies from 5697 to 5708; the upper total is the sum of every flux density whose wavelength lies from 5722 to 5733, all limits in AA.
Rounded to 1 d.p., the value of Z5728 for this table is -2.7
